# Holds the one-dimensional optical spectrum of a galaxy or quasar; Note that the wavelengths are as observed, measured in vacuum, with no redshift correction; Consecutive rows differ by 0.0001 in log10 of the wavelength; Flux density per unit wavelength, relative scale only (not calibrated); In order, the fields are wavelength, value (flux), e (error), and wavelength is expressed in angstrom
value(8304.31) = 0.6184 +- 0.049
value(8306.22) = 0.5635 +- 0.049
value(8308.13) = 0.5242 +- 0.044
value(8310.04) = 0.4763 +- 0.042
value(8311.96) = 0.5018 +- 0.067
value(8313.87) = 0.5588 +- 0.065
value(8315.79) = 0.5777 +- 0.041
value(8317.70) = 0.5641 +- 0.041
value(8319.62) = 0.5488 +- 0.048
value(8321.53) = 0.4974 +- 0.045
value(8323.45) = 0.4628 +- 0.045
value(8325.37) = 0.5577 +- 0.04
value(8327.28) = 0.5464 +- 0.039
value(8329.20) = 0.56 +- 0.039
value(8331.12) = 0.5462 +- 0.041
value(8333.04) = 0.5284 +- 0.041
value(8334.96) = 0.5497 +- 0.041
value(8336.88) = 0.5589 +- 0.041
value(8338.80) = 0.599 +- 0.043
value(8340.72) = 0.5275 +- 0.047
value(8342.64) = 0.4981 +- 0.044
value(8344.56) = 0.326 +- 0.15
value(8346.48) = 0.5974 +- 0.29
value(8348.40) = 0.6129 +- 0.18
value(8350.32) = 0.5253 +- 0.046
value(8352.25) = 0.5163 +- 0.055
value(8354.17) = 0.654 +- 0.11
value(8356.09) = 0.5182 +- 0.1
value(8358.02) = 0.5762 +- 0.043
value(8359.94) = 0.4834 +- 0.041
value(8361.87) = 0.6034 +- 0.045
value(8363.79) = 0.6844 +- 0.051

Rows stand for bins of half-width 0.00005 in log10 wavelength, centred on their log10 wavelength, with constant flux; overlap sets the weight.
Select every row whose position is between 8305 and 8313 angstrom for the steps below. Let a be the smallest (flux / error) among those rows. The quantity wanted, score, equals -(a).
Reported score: -7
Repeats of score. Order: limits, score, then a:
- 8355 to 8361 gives -5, 5.2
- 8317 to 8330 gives -10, 10.3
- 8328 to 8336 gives -13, 12.9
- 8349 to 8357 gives -5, 5.2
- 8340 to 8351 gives -2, 2.1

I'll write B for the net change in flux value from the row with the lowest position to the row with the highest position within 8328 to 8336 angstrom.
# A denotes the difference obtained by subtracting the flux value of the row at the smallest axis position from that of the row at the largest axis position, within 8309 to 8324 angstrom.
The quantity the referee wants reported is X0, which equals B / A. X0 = 0.8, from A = -0.01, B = -0.01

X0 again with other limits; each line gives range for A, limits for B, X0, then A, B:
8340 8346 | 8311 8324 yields 0.2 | -0.20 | -0.04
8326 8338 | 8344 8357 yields 15.4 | 0.01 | 0.19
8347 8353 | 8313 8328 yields 0.1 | -0.10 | -0.01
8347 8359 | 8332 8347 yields -1.9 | -0.04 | 0.07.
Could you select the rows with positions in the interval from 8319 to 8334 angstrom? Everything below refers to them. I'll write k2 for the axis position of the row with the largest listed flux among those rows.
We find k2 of 8329.20 angstrom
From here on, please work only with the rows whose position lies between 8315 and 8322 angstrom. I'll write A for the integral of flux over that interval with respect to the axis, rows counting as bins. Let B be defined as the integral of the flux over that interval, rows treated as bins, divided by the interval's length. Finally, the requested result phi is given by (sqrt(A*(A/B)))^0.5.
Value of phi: 2.28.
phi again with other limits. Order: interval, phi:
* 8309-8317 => 2.41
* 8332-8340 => 2.44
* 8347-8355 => 2.47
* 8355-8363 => 2.44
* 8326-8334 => 2.43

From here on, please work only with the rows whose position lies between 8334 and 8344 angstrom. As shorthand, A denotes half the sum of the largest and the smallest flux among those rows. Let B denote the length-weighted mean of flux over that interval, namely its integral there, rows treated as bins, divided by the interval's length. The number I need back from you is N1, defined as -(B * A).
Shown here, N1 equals -0.295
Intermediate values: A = 0.549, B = 0.538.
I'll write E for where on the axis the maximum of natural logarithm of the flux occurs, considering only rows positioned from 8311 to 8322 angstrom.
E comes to 8315.79 angstrom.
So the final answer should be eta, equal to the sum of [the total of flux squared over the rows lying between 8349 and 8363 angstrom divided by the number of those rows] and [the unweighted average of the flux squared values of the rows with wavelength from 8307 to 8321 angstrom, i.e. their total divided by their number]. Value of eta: 0.598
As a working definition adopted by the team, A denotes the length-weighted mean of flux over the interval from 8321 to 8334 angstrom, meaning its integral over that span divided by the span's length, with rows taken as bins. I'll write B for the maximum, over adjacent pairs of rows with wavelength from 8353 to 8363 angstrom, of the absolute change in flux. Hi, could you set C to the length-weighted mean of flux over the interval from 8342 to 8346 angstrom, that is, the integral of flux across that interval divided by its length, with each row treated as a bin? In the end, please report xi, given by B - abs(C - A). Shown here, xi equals 0.034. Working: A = 0.53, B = 0.14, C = 0.43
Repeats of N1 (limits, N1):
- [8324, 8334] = -0.296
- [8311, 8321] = -0.296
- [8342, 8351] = -0.241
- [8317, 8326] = -0.269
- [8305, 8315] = -0.275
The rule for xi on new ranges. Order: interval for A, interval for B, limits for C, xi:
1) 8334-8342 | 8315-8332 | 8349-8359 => 0.091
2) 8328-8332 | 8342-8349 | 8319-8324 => 0.223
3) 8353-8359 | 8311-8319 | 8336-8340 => 0.053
